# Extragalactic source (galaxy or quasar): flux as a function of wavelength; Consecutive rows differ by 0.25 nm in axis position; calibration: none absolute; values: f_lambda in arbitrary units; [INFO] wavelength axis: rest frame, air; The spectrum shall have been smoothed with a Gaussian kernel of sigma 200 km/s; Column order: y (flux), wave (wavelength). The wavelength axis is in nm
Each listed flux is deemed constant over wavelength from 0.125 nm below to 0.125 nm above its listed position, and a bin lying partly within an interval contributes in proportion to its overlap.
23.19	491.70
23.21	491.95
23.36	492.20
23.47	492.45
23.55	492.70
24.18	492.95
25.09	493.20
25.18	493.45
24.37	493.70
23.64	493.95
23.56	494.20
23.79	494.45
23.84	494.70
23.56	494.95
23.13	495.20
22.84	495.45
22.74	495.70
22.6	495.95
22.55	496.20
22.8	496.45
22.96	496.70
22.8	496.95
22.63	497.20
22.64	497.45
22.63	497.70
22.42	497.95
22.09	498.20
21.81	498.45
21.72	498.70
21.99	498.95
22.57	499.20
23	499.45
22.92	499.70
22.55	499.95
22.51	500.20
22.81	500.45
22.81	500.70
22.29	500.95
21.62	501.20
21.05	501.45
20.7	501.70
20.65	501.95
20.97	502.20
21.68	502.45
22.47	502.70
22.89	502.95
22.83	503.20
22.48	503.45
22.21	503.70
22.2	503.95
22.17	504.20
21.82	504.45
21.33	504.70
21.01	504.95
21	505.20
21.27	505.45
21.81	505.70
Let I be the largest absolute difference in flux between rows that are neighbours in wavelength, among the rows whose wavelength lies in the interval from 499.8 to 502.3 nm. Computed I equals 0.7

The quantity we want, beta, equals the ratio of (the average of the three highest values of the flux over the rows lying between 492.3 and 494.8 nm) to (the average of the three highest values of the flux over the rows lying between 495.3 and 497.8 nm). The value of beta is 1.09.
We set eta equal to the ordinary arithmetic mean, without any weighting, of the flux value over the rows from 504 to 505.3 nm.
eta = 21.47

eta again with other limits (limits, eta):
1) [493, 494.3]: 24.37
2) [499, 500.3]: 22.71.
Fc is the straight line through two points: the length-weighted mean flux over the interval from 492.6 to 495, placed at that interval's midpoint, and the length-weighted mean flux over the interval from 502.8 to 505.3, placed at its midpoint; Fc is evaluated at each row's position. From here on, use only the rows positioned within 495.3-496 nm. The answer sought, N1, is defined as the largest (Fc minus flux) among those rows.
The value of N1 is 1.1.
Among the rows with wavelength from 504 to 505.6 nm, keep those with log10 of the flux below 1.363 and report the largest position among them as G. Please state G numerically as 505.45 nm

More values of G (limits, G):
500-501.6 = 501.45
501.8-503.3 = 503.20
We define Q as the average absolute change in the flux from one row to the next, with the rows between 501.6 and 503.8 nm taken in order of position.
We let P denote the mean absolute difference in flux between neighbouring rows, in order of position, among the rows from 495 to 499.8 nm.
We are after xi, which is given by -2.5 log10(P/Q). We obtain 0.67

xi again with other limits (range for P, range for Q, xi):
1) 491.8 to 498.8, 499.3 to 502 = 0.17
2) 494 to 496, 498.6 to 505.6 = 0.42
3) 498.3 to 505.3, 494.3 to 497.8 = -0.72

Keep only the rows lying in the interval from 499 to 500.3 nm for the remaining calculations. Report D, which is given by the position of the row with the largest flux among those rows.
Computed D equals 499.45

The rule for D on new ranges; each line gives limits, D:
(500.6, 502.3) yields 500.70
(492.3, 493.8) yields 493.45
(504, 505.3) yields 504.20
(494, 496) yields 494.70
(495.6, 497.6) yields 496.70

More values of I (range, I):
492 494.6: 0.9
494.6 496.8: 0.4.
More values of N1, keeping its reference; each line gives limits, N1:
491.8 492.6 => 1.3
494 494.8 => 0.5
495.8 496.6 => 1.1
